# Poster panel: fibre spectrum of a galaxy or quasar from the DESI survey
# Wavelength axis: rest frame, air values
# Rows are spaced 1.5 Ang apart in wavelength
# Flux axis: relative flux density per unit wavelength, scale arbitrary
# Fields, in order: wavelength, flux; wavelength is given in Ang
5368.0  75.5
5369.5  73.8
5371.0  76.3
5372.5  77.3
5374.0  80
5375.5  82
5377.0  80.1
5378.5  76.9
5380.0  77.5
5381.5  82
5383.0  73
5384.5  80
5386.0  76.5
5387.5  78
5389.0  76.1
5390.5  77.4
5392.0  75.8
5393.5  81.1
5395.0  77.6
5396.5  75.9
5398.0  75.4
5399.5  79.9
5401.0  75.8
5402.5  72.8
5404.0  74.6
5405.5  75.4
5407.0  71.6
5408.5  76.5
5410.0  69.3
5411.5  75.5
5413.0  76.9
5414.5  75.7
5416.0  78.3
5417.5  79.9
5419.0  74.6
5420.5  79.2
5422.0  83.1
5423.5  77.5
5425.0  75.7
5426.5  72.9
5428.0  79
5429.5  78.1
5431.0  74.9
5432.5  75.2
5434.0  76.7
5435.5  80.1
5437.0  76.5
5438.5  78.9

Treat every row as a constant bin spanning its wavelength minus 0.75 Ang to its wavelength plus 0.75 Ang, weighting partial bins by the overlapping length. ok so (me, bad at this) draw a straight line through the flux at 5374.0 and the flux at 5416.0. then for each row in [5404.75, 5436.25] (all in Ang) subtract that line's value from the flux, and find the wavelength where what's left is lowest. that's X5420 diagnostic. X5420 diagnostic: 5410.0 Ang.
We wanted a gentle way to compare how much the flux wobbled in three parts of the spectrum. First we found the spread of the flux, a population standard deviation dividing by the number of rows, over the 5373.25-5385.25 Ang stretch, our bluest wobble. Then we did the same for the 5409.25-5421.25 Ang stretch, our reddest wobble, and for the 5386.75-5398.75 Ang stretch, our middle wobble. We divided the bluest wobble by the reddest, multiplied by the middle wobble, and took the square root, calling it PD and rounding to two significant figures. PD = 1.3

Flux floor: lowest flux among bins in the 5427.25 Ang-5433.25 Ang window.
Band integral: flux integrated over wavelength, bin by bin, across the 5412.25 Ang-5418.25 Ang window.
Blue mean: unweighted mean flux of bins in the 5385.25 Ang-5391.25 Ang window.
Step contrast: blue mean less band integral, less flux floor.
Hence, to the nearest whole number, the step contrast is -464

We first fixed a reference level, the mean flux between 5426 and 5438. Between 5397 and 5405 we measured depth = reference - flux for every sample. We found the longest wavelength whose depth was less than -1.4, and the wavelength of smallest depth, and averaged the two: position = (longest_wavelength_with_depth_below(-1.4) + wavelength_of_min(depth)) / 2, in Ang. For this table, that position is 5399.5 Ang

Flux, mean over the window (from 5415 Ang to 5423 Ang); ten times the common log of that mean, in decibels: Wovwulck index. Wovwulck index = 19.0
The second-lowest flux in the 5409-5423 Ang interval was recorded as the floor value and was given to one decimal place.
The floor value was 74.6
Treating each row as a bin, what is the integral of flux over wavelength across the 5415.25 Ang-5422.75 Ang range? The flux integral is 593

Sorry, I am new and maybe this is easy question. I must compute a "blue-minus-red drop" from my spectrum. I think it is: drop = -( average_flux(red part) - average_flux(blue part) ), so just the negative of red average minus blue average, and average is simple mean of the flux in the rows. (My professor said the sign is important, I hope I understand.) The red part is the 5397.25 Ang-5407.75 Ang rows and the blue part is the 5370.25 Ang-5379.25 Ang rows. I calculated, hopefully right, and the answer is 3.7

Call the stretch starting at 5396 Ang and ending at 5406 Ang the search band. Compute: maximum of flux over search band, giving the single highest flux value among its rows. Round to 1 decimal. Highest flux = 79.9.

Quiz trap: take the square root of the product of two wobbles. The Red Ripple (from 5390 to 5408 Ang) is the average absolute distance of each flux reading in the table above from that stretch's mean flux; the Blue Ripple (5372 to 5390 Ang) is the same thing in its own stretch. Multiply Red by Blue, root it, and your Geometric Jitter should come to 2.02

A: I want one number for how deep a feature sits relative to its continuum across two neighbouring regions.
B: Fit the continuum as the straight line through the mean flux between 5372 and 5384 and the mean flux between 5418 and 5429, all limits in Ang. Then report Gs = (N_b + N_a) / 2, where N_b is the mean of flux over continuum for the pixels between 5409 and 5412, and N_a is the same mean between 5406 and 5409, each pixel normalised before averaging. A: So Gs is 0.94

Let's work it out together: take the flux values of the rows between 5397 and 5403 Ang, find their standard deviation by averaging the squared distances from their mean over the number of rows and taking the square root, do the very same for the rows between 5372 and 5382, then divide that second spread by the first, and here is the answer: 0.8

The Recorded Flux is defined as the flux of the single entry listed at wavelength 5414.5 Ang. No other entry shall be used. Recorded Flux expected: 75.7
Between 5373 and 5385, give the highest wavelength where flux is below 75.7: 5383.0 Ang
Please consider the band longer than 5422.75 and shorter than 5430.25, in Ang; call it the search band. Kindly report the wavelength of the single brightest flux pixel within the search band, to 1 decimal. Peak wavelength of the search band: 5428.0 Ang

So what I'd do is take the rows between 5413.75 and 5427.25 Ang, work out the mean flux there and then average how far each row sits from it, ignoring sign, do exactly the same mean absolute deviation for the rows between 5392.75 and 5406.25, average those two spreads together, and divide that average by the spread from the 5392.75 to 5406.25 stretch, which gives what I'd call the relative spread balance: 1.095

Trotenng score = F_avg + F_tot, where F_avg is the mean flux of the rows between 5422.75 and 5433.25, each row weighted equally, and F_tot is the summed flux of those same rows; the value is 609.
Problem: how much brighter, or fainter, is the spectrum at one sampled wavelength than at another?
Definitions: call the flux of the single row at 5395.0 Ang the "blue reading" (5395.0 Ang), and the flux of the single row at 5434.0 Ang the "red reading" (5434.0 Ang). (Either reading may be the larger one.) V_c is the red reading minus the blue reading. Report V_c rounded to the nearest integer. -1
